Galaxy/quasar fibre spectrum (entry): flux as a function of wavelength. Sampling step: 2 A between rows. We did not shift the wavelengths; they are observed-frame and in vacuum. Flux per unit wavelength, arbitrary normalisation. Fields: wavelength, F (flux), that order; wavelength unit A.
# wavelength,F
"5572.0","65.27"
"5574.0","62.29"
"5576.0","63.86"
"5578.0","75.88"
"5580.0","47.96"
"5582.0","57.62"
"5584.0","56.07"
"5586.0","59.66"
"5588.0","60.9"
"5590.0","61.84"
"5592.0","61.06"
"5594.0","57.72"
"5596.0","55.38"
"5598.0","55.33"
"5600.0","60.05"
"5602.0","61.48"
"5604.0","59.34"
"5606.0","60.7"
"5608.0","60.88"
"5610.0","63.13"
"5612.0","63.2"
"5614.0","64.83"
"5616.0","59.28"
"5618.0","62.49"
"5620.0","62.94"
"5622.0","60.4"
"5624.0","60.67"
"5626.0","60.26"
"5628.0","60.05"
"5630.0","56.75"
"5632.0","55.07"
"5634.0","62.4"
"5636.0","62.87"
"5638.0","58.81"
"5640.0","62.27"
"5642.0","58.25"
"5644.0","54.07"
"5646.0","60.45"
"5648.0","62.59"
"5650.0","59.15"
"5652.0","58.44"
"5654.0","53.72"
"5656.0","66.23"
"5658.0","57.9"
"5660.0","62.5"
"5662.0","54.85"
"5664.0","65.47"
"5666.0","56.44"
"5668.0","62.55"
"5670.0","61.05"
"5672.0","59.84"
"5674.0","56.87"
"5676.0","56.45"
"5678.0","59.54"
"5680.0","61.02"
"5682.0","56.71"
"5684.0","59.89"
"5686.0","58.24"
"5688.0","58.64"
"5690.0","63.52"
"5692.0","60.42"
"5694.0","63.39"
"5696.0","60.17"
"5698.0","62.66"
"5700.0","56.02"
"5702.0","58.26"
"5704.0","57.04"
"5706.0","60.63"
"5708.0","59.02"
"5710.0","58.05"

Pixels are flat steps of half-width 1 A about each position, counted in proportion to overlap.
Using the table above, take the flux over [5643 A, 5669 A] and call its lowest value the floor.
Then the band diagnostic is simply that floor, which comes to 53.72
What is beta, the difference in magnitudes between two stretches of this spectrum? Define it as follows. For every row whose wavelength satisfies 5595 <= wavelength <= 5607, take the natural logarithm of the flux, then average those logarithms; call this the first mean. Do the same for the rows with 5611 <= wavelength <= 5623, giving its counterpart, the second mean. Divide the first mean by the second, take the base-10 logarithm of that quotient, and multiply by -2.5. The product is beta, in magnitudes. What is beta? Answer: 0.015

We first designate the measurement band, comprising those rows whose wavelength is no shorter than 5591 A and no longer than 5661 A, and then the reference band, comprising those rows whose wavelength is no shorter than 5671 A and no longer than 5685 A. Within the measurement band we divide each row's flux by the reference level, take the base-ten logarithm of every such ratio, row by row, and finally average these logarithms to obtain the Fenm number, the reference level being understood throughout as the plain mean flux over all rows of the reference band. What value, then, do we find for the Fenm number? 0.010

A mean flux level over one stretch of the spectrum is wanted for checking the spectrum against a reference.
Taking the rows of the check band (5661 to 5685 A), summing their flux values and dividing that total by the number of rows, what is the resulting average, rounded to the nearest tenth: 59.2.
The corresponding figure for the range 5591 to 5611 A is 59.5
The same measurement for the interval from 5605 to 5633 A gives 60.8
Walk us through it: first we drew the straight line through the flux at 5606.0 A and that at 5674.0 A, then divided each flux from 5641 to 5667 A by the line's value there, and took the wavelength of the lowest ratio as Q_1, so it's 5644.0 A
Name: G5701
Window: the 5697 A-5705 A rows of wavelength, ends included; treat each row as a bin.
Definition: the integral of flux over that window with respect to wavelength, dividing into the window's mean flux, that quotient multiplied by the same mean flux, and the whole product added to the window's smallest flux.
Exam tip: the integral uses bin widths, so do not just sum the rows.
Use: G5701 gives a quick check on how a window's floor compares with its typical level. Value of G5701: 63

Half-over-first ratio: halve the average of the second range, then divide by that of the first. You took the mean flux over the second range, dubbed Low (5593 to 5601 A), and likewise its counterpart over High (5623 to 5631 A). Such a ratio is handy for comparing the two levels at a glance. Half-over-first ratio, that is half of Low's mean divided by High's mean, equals 0.481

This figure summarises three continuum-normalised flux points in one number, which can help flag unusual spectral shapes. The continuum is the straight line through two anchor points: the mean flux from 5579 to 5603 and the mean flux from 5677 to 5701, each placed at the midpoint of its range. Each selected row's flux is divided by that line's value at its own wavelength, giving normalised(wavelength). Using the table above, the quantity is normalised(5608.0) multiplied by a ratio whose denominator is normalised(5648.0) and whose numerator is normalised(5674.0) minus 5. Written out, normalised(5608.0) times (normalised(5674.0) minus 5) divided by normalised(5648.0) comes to -3.99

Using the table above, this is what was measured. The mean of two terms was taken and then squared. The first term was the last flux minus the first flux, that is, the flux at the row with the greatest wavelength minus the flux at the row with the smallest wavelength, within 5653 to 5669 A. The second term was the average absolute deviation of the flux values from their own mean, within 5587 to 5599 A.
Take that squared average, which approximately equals 32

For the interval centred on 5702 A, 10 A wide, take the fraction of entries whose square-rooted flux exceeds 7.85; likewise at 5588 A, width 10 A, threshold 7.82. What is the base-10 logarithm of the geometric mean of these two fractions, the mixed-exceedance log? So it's -0.70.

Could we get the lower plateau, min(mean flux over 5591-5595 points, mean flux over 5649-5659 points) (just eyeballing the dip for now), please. 59.1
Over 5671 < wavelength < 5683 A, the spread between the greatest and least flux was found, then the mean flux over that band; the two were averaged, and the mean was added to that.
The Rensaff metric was 89.9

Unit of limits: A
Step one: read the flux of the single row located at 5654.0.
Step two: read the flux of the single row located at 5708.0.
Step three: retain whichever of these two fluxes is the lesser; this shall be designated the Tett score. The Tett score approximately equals 53.7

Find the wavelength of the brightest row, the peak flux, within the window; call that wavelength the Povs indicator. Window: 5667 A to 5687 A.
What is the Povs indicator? 5668.0 A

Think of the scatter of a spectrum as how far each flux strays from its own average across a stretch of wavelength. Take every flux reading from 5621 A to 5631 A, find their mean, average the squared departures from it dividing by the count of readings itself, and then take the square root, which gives 1.5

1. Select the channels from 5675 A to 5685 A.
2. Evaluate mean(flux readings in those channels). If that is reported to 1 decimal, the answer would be 58.7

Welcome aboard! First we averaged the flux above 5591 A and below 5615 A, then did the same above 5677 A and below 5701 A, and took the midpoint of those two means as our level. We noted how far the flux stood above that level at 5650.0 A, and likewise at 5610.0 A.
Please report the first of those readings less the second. -4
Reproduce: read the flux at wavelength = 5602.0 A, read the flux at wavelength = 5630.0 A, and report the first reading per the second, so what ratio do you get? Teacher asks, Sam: 1.08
